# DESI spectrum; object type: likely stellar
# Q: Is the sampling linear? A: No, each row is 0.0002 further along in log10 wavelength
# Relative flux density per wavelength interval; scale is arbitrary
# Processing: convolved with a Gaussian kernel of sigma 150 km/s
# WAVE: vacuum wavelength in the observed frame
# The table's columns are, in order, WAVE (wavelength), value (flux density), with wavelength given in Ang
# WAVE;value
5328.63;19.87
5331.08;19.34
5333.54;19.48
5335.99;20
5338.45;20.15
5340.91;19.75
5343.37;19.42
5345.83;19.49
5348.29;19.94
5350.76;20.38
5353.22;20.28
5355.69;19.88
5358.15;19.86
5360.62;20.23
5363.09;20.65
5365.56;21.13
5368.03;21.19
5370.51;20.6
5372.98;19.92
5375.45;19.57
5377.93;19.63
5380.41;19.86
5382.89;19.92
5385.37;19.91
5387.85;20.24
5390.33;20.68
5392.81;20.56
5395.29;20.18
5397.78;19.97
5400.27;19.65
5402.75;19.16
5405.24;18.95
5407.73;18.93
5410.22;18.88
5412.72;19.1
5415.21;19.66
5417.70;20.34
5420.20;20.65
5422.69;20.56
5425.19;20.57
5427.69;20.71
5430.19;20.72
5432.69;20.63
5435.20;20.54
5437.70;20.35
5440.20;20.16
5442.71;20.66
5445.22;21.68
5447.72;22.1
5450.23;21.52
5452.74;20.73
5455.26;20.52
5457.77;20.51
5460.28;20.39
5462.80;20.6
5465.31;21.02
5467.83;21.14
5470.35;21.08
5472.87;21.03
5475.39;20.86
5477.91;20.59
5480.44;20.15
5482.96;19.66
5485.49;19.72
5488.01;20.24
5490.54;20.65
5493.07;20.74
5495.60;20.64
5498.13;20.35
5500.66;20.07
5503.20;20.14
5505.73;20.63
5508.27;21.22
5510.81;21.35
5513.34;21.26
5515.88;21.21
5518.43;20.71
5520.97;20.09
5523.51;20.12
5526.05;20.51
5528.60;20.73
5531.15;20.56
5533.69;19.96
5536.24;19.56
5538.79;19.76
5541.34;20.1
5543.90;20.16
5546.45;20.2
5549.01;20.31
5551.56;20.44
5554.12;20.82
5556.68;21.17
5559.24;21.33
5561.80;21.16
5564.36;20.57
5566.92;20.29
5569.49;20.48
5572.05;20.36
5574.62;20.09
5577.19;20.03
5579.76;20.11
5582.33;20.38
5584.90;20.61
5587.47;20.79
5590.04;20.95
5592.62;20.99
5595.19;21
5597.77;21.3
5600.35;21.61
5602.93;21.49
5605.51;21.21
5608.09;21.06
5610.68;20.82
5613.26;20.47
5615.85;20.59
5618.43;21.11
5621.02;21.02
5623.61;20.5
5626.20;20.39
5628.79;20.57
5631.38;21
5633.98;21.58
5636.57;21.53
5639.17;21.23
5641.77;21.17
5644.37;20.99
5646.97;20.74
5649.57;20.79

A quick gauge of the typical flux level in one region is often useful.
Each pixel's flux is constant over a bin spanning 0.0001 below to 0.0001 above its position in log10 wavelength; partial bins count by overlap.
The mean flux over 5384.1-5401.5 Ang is 20.2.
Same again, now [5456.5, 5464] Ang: 20.5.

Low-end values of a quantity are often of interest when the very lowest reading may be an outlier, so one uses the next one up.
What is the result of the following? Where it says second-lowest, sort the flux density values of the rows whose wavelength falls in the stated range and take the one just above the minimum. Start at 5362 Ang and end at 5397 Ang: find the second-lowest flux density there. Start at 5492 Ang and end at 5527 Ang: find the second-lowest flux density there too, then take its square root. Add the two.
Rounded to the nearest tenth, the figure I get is 24.1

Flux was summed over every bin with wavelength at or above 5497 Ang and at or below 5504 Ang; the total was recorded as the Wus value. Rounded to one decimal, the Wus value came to 60.6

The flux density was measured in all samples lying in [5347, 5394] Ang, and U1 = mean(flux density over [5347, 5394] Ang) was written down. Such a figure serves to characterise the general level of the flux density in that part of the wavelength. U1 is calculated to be 20.2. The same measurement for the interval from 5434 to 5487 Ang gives 20.7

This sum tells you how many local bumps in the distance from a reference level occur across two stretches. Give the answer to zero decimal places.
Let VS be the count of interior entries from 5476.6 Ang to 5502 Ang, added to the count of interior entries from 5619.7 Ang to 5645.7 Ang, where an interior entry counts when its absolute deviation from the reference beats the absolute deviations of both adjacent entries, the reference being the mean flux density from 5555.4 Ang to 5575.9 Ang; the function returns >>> 4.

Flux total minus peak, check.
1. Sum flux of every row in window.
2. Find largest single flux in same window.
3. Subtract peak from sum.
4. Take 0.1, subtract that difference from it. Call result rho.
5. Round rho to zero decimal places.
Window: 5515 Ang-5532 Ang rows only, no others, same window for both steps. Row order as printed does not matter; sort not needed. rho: -123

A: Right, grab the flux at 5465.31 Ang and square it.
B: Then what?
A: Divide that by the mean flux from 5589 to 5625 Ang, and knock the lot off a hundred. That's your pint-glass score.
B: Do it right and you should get 79.0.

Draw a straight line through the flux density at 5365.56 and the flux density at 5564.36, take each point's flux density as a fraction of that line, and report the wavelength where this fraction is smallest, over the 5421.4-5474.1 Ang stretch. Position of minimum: 5440.20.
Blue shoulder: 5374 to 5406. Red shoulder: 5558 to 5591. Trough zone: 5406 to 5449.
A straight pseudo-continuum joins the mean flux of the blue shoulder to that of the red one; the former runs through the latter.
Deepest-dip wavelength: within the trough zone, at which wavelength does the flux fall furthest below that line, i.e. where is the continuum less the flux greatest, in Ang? 5410.22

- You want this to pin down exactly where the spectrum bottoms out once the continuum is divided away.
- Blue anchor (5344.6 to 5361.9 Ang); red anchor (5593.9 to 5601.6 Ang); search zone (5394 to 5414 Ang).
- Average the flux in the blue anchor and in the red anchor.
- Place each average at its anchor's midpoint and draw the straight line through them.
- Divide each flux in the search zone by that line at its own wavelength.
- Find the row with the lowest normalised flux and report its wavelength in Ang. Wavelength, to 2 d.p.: 5410.22 Ang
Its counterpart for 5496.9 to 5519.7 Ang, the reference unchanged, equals 5500.66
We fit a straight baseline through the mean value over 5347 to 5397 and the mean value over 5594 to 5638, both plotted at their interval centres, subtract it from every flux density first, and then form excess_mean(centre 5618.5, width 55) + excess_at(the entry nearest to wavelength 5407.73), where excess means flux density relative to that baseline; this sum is -1.4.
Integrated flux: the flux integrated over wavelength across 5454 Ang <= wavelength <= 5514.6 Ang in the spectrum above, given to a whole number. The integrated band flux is 1249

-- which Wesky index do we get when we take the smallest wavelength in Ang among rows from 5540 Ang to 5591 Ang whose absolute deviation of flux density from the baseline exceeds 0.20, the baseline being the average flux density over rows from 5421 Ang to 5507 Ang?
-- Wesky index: 5541.34 Ang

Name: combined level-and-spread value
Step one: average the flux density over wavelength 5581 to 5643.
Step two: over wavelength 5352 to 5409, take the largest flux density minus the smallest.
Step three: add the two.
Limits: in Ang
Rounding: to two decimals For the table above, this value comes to 23.23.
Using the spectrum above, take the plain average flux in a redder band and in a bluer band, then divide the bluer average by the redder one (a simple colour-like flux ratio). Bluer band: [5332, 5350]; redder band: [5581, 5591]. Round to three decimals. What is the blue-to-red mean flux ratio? 0.955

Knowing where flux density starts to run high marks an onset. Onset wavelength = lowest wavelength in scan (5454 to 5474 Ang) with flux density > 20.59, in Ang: 5462.80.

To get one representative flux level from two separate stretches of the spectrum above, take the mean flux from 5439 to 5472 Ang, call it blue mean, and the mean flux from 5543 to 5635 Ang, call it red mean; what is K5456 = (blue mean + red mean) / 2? 20.8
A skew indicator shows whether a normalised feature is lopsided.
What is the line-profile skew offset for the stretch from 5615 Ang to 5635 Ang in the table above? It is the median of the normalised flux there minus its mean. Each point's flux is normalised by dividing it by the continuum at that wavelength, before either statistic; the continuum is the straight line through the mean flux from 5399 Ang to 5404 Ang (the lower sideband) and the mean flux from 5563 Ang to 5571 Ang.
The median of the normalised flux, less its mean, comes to -0.002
